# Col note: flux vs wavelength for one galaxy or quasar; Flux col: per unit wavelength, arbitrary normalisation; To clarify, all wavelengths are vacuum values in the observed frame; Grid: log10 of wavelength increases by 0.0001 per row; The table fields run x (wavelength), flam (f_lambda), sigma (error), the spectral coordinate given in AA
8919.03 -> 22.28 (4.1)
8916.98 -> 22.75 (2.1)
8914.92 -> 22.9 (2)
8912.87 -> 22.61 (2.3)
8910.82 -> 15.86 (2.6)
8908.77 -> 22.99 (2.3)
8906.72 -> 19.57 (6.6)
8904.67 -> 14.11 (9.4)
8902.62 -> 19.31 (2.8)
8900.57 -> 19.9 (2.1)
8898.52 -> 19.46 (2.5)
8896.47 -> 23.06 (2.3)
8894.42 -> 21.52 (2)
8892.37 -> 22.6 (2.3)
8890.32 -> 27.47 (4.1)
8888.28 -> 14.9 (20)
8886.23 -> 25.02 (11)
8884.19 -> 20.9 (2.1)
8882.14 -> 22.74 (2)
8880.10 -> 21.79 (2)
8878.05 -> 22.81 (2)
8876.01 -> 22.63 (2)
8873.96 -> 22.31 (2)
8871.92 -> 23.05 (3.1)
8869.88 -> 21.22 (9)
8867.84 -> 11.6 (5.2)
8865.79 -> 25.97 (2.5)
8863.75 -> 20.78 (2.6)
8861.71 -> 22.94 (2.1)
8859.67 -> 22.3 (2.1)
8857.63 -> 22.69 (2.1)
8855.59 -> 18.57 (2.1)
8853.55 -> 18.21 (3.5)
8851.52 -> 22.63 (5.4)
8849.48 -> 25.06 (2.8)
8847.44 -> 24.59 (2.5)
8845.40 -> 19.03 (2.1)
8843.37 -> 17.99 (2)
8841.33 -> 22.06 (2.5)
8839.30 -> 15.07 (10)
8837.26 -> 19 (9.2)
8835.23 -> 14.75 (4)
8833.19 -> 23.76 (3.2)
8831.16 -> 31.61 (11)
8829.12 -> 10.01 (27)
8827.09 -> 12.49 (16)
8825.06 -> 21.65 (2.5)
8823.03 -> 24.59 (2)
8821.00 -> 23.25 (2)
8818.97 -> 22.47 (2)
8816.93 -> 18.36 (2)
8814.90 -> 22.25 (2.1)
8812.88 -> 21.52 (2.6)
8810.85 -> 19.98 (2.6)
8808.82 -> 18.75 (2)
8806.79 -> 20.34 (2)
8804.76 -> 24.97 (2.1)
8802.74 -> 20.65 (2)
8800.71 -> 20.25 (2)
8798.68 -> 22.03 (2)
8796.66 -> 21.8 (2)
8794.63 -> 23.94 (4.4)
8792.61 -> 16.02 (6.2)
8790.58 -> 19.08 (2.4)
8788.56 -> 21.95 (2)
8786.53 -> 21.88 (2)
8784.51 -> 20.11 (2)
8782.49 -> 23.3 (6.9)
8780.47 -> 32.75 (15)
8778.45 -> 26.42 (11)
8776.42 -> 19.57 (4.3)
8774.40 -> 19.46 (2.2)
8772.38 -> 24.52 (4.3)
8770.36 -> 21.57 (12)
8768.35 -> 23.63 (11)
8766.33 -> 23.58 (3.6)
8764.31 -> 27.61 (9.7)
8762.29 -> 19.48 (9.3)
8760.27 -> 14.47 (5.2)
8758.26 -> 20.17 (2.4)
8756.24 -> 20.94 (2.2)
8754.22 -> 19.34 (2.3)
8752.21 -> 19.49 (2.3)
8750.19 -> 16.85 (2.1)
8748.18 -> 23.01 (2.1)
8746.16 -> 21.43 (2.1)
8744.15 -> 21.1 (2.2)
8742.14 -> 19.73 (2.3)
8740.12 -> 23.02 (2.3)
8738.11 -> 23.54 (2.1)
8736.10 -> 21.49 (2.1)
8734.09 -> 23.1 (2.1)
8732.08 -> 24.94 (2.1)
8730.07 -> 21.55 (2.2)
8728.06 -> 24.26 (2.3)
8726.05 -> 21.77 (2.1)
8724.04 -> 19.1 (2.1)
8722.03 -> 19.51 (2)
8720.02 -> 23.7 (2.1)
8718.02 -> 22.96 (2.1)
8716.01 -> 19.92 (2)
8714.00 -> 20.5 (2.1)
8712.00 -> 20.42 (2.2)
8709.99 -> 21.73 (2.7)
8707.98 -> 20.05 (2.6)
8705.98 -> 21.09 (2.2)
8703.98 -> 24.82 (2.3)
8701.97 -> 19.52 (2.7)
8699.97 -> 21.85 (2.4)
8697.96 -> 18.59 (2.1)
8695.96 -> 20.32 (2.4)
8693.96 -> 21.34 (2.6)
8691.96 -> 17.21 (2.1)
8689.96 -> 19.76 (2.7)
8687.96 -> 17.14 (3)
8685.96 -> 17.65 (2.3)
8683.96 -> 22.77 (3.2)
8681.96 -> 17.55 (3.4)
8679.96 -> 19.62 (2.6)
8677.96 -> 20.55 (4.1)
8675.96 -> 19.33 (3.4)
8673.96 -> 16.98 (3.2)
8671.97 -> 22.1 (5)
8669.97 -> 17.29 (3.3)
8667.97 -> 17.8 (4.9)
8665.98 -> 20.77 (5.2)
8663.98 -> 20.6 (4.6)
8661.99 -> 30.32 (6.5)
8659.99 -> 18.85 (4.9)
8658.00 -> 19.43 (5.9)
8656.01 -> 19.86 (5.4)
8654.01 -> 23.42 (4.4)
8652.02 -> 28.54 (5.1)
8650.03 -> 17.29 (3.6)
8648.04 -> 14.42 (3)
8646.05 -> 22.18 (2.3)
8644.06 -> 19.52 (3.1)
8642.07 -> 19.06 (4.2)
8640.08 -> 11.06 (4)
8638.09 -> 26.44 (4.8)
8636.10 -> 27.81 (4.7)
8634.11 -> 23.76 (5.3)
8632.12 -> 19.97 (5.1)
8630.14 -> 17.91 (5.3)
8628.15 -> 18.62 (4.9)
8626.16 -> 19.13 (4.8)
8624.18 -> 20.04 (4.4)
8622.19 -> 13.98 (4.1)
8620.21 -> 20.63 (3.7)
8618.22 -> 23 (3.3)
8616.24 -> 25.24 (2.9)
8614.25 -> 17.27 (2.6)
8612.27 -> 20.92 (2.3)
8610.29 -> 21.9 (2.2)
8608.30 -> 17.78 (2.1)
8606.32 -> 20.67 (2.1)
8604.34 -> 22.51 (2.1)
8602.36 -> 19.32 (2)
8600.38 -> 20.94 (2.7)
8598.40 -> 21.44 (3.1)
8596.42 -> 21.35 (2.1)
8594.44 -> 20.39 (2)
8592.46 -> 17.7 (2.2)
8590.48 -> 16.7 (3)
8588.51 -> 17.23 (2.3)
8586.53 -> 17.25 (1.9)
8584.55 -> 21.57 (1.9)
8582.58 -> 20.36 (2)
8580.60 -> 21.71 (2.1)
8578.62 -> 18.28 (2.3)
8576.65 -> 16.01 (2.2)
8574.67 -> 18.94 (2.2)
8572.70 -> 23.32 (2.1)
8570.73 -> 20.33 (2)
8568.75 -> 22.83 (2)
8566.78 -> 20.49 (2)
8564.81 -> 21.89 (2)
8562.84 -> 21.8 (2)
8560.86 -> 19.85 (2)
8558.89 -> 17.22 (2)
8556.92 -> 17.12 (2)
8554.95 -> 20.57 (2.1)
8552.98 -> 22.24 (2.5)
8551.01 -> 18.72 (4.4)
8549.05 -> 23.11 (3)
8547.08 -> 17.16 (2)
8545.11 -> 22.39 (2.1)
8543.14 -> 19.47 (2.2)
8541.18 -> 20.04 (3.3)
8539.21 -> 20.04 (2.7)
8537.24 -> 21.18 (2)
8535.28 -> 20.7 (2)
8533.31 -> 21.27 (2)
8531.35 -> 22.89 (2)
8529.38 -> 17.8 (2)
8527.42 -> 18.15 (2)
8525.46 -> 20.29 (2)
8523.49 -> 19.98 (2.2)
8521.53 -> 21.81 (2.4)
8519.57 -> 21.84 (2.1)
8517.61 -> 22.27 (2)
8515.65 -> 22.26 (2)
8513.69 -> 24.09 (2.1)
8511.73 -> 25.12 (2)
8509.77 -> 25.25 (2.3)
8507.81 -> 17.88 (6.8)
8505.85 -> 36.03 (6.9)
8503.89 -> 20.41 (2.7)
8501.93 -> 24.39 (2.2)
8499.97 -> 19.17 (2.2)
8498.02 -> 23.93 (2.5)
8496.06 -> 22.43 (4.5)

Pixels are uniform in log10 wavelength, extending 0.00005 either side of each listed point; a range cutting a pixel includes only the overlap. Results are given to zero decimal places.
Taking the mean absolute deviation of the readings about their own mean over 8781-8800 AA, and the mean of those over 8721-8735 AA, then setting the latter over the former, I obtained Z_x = 12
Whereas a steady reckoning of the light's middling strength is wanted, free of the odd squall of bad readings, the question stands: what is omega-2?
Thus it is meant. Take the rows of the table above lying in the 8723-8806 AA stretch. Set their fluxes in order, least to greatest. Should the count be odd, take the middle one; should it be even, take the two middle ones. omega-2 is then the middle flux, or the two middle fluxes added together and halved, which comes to 21.6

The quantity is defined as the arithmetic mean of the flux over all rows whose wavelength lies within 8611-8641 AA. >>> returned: 20.4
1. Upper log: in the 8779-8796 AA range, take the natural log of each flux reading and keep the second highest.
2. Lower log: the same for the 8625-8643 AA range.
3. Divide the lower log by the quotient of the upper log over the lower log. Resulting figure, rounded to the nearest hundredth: 3.38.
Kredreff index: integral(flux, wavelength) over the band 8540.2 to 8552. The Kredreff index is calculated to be 238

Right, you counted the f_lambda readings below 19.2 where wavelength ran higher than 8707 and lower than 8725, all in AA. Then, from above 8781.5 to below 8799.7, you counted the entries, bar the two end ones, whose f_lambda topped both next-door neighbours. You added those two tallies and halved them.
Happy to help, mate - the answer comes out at 1.50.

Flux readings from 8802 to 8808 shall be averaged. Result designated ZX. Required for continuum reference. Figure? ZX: 22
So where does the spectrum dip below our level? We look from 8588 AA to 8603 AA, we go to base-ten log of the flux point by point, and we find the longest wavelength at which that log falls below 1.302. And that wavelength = 8602.36 AA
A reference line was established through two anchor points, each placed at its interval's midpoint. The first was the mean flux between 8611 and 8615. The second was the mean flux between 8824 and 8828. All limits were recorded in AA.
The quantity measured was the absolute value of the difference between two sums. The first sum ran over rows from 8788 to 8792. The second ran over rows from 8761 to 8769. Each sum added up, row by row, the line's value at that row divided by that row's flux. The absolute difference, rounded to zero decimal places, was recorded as 1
